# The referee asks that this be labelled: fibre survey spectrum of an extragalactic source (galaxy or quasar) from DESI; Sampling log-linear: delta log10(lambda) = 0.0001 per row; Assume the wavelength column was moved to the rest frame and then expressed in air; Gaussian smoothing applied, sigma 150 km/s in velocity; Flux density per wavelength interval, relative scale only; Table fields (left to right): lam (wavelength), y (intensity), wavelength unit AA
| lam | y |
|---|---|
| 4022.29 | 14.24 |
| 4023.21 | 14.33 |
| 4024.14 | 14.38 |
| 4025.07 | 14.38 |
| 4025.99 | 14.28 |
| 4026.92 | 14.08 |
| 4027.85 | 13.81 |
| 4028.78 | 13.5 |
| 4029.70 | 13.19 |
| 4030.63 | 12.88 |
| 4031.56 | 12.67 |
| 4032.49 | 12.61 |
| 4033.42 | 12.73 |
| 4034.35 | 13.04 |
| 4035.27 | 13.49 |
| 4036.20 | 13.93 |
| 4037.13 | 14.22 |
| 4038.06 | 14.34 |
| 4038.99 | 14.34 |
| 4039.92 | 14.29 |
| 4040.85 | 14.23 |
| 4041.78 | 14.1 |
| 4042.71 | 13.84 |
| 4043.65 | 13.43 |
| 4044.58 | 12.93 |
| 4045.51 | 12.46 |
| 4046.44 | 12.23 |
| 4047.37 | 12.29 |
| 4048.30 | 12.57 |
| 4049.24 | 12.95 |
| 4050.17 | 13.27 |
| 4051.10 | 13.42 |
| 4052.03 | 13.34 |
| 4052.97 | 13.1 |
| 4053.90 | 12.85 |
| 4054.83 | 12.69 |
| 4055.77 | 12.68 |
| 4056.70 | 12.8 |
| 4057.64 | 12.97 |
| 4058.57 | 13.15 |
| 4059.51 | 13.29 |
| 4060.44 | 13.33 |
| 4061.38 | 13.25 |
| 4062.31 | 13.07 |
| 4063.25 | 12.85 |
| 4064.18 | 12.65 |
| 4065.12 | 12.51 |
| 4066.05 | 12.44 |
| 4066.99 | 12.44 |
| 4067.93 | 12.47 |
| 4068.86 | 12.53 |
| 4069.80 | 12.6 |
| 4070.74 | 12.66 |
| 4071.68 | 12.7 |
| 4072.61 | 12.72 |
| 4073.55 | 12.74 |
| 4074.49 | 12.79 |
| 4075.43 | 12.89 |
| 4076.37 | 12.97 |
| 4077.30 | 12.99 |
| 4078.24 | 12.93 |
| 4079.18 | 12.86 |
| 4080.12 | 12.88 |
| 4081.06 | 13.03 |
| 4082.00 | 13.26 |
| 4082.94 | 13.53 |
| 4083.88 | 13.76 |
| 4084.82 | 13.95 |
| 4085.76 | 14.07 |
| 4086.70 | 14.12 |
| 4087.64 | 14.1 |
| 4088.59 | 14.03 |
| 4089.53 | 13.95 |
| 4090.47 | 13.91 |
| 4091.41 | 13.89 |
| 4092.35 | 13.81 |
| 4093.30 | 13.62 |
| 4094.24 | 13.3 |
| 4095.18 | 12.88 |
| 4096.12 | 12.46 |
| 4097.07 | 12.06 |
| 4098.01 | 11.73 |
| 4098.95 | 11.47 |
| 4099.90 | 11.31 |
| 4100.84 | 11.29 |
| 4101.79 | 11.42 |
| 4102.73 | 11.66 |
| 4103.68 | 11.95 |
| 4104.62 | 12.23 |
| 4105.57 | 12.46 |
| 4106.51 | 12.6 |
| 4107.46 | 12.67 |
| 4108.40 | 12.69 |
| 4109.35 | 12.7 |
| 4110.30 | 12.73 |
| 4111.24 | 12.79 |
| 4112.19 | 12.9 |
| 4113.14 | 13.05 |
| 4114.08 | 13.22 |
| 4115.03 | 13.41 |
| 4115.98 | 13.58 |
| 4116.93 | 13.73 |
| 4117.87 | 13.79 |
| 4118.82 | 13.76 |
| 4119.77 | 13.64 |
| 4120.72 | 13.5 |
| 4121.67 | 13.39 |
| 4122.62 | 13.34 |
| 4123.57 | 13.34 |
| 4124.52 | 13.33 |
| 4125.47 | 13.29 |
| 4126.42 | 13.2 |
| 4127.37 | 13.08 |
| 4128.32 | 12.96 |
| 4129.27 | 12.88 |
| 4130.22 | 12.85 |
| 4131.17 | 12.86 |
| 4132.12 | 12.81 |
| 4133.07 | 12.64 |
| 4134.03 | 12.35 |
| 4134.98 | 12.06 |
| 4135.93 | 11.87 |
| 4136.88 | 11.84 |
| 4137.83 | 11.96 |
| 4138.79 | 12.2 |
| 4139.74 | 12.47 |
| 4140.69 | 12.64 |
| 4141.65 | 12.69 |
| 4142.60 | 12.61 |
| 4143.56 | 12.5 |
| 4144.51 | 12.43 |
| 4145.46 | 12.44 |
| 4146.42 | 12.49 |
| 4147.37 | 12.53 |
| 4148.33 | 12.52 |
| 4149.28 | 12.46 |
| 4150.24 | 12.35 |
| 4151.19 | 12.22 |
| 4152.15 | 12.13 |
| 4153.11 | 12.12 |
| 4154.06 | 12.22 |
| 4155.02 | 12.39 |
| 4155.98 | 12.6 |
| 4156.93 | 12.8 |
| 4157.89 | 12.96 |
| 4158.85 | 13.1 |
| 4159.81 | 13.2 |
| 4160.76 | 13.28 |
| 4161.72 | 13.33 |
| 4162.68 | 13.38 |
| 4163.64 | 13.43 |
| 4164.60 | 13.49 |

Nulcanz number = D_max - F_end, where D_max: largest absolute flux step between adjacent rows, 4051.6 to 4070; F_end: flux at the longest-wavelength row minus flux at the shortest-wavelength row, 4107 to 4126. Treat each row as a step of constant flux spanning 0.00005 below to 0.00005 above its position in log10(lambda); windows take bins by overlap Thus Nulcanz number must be -0.4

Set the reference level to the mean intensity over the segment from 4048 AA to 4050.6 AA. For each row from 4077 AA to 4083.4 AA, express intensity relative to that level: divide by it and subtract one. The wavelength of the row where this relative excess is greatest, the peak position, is 4082.94 AA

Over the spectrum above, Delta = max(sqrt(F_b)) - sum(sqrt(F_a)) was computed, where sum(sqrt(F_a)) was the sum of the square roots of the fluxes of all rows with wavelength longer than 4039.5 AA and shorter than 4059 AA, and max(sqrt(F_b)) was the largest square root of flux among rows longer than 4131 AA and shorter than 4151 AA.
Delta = -72.5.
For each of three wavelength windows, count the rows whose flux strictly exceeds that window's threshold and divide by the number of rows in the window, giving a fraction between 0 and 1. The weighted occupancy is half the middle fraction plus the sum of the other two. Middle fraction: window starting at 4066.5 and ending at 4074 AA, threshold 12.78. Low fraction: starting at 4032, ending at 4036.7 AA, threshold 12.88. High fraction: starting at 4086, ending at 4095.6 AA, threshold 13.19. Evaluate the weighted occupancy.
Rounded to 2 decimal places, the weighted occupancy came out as 1.50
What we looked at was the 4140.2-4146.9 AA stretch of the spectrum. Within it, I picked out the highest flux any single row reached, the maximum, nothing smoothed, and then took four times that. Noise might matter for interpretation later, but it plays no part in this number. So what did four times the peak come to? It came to 50.8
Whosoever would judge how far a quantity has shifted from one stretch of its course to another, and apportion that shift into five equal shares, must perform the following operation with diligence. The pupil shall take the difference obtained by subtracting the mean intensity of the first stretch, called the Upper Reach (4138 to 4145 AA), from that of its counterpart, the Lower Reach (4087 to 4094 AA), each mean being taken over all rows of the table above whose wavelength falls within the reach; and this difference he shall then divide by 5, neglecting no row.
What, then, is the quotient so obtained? 0.28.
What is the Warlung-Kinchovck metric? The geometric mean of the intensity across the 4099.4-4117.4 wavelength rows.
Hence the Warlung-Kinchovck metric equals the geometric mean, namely 12.5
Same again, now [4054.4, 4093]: 13.1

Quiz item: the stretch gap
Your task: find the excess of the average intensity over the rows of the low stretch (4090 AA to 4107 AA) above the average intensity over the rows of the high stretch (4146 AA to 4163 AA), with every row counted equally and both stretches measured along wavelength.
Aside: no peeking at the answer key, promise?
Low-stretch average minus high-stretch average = -0.22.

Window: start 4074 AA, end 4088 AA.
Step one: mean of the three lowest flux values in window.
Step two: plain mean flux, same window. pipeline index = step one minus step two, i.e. -0.50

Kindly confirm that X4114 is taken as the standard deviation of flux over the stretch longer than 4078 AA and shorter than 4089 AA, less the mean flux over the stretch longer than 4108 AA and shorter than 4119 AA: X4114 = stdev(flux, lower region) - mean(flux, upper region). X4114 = -12.7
